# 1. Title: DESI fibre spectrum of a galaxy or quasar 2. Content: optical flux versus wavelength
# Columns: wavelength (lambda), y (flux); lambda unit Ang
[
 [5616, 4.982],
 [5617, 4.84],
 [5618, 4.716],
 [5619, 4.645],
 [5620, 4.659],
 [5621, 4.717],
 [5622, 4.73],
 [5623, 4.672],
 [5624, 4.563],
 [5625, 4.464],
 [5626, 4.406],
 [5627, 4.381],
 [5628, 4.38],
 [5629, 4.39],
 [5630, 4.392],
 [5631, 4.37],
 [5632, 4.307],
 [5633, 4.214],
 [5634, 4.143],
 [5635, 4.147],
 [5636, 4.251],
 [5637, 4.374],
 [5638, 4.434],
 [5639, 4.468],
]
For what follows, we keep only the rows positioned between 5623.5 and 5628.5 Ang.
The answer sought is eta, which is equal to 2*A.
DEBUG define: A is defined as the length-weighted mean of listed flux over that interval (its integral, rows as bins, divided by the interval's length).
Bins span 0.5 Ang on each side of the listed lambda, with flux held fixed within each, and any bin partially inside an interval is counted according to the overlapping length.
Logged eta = 8.88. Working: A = 4.44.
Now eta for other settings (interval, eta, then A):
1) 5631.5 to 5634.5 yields 8.44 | 4.22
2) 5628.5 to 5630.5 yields 8.78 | 4.39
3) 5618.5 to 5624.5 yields 9.33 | 4.66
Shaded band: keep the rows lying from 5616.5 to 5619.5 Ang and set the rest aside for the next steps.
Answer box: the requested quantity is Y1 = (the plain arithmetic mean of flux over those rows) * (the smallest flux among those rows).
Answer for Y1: 22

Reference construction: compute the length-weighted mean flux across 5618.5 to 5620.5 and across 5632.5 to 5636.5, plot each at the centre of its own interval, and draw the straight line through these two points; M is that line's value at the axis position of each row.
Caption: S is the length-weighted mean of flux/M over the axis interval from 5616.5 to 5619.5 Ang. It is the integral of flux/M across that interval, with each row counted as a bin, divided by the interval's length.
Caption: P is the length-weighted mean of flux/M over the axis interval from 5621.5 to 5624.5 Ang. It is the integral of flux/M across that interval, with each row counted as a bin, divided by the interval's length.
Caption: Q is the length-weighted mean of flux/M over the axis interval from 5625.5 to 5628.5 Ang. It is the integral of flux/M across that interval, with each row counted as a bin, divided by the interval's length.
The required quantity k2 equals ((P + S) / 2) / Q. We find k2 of 1.02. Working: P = 1.02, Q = 0.99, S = 1.01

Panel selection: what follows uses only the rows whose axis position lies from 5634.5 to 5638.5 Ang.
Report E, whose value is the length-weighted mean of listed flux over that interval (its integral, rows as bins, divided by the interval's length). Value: 4.30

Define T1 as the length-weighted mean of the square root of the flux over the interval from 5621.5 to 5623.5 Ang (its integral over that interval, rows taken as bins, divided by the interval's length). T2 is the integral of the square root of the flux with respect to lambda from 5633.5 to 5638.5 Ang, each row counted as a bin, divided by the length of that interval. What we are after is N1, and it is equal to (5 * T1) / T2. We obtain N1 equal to 5.25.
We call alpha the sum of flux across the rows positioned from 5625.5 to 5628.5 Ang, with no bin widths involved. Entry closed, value 13.2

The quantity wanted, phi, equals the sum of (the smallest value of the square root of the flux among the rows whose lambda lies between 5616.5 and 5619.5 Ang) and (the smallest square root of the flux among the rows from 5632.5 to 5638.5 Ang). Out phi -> 4.19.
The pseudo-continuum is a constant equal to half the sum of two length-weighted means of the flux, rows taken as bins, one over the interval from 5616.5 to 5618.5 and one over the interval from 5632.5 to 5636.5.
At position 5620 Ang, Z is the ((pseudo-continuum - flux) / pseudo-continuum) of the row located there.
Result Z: -0.04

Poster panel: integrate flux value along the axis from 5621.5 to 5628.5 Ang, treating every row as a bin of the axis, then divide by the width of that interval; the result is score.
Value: 4.51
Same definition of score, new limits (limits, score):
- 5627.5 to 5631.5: 4.38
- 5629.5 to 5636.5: 4.26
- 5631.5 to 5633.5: 4.26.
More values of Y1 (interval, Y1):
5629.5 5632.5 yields 19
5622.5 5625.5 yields 20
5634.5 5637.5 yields 18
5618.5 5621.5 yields 22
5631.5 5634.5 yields 17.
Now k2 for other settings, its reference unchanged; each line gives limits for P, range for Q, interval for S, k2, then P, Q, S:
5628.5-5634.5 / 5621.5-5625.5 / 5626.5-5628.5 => 0.98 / 1.00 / 1.02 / 0.99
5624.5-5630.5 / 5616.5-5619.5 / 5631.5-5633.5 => 0.99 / 1.00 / 1.01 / 1.00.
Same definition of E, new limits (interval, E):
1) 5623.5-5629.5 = 4.43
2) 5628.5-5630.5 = 4.39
